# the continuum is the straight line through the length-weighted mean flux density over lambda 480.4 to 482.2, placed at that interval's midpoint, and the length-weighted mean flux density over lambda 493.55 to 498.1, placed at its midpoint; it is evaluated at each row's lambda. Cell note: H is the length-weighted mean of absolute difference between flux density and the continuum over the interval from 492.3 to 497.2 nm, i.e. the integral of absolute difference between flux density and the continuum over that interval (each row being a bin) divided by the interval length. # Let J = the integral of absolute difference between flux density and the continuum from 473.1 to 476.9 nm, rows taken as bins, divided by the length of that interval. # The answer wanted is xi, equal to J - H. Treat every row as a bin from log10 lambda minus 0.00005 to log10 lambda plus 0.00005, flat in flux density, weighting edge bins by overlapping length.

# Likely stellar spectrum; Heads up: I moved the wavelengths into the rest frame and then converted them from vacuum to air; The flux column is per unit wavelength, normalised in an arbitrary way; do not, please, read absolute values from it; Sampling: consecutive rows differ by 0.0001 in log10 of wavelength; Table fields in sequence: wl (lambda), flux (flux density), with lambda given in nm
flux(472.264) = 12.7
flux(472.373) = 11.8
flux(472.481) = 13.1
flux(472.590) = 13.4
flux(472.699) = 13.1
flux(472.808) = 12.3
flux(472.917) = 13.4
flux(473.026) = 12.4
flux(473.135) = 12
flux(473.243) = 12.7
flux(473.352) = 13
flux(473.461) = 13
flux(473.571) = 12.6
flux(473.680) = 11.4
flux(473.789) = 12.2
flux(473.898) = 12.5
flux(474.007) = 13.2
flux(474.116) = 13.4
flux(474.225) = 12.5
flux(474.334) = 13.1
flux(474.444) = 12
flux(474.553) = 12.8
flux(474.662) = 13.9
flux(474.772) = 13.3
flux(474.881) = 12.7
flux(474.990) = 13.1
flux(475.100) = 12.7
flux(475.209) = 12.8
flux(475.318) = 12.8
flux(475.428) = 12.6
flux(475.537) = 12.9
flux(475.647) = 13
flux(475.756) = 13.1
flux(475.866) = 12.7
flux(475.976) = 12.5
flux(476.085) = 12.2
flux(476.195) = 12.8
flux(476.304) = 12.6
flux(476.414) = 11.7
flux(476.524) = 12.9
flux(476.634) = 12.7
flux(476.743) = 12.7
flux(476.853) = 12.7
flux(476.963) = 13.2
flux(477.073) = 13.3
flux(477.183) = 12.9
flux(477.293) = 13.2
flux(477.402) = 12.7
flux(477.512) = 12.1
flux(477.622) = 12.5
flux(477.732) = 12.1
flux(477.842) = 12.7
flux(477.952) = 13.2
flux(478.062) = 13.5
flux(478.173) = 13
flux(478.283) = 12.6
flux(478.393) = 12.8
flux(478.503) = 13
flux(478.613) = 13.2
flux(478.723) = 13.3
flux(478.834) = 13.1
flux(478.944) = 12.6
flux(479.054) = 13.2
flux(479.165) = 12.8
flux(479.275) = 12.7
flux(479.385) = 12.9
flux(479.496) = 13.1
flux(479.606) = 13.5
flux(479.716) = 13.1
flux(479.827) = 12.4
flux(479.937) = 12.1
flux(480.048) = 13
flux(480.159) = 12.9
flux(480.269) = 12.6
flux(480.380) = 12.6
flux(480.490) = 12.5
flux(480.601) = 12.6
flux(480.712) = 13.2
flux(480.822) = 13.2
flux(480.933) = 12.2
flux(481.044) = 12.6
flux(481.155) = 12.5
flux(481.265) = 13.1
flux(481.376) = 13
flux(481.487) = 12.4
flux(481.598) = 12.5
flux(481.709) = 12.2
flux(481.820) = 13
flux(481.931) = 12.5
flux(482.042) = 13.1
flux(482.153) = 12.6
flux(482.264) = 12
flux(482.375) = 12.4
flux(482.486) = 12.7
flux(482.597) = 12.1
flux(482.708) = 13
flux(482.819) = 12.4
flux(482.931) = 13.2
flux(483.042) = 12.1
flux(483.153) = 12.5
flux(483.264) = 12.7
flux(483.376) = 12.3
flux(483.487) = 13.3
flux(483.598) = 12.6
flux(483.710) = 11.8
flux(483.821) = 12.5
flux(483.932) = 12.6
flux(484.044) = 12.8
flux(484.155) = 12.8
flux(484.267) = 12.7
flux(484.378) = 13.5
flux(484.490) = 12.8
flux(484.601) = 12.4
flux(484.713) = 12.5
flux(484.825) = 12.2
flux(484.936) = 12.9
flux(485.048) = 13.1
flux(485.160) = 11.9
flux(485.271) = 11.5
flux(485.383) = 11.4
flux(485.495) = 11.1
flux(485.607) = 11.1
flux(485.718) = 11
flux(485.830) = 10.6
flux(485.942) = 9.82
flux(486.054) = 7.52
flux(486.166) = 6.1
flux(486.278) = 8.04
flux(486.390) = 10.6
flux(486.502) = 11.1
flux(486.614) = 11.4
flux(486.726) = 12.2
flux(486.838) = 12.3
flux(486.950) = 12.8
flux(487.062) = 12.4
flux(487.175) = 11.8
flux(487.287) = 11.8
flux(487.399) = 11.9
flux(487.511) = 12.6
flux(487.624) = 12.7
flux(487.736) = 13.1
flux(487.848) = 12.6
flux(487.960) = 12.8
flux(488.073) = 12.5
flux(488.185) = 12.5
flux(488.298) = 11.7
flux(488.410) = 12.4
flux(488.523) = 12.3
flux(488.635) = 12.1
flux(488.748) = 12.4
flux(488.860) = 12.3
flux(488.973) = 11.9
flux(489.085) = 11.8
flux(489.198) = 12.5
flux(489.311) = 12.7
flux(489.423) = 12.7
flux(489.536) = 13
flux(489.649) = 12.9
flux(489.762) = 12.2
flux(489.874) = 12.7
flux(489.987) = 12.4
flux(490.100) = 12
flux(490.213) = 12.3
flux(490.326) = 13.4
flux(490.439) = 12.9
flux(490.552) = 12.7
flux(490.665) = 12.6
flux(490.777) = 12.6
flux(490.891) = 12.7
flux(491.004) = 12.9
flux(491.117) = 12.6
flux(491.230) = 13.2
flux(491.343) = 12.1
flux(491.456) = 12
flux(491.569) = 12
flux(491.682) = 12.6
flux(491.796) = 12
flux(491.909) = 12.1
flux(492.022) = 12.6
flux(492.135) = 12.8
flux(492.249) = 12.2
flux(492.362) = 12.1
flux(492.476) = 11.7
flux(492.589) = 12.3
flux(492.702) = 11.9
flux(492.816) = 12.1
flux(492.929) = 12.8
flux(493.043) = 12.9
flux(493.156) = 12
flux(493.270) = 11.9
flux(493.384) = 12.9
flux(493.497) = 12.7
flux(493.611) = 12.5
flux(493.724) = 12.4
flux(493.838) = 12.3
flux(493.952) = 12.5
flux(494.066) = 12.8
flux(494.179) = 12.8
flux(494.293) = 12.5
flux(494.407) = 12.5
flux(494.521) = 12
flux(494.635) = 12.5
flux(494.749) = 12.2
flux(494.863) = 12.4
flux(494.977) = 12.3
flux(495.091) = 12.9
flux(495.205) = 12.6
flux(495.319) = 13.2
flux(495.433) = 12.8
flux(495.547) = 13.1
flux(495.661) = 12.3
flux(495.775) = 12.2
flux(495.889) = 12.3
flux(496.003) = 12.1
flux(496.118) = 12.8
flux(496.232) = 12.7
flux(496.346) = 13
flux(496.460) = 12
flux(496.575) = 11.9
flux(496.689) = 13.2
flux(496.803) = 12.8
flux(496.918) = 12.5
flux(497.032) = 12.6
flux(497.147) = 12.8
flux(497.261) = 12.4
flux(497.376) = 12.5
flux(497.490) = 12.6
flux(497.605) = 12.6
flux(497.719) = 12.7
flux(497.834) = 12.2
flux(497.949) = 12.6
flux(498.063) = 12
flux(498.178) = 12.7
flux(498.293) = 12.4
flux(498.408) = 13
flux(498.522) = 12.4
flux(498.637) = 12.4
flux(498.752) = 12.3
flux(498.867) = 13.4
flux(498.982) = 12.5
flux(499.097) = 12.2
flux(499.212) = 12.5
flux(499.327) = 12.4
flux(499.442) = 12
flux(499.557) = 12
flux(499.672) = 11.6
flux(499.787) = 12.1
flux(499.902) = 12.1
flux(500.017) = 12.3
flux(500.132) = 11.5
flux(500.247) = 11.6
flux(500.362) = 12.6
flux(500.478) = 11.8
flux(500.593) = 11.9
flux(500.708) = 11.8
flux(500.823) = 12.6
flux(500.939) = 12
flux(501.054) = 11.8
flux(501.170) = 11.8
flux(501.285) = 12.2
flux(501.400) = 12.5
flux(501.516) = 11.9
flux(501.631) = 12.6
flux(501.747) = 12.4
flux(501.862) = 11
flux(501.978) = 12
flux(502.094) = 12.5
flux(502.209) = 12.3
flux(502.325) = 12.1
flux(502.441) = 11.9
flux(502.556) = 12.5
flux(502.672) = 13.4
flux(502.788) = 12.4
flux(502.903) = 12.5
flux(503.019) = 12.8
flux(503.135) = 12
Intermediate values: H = 0.33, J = 0.33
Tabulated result 0.01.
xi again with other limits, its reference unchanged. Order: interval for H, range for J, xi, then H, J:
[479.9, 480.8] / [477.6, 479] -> 0.08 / 0.27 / 0.34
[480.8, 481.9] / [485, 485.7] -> 0.83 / 0.32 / 1.15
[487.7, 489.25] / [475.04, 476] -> -0.21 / 0.36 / 0.14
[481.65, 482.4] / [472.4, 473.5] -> 0.06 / 0.35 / 0.42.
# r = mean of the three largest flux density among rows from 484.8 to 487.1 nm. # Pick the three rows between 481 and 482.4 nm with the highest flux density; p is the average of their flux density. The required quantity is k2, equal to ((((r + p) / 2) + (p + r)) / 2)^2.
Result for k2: 380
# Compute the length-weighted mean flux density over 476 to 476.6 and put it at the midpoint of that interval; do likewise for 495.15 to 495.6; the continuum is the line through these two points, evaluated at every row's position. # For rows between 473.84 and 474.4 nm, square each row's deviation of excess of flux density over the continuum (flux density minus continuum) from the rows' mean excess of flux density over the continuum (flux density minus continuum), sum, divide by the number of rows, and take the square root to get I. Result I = 0.37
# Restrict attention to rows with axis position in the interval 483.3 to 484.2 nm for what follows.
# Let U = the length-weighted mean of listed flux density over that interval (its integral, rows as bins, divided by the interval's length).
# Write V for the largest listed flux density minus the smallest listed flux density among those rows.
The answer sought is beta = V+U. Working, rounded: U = 12.6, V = 1.5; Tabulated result 14.1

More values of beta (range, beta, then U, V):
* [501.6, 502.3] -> 13.7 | 12.1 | 1.6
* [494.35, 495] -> 12.8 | 12.3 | 0.5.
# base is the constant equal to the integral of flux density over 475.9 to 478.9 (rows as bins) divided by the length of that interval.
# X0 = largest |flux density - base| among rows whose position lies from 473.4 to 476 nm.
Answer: 1.38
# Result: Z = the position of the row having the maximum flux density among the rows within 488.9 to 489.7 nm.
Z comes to 489.536 nm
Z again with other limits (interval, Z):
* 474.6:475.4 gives 474.662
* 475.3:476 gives 475.756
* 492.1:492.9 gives 492.135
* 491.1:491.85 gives 491.230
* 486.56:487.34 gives 486.950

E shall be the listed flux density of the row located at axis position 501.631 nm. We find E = 12.6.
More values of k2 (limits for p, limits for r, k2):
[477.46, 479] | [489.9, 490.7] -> 390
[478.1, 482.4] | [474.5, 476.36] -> 403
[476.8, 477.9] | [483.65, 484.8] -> 388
